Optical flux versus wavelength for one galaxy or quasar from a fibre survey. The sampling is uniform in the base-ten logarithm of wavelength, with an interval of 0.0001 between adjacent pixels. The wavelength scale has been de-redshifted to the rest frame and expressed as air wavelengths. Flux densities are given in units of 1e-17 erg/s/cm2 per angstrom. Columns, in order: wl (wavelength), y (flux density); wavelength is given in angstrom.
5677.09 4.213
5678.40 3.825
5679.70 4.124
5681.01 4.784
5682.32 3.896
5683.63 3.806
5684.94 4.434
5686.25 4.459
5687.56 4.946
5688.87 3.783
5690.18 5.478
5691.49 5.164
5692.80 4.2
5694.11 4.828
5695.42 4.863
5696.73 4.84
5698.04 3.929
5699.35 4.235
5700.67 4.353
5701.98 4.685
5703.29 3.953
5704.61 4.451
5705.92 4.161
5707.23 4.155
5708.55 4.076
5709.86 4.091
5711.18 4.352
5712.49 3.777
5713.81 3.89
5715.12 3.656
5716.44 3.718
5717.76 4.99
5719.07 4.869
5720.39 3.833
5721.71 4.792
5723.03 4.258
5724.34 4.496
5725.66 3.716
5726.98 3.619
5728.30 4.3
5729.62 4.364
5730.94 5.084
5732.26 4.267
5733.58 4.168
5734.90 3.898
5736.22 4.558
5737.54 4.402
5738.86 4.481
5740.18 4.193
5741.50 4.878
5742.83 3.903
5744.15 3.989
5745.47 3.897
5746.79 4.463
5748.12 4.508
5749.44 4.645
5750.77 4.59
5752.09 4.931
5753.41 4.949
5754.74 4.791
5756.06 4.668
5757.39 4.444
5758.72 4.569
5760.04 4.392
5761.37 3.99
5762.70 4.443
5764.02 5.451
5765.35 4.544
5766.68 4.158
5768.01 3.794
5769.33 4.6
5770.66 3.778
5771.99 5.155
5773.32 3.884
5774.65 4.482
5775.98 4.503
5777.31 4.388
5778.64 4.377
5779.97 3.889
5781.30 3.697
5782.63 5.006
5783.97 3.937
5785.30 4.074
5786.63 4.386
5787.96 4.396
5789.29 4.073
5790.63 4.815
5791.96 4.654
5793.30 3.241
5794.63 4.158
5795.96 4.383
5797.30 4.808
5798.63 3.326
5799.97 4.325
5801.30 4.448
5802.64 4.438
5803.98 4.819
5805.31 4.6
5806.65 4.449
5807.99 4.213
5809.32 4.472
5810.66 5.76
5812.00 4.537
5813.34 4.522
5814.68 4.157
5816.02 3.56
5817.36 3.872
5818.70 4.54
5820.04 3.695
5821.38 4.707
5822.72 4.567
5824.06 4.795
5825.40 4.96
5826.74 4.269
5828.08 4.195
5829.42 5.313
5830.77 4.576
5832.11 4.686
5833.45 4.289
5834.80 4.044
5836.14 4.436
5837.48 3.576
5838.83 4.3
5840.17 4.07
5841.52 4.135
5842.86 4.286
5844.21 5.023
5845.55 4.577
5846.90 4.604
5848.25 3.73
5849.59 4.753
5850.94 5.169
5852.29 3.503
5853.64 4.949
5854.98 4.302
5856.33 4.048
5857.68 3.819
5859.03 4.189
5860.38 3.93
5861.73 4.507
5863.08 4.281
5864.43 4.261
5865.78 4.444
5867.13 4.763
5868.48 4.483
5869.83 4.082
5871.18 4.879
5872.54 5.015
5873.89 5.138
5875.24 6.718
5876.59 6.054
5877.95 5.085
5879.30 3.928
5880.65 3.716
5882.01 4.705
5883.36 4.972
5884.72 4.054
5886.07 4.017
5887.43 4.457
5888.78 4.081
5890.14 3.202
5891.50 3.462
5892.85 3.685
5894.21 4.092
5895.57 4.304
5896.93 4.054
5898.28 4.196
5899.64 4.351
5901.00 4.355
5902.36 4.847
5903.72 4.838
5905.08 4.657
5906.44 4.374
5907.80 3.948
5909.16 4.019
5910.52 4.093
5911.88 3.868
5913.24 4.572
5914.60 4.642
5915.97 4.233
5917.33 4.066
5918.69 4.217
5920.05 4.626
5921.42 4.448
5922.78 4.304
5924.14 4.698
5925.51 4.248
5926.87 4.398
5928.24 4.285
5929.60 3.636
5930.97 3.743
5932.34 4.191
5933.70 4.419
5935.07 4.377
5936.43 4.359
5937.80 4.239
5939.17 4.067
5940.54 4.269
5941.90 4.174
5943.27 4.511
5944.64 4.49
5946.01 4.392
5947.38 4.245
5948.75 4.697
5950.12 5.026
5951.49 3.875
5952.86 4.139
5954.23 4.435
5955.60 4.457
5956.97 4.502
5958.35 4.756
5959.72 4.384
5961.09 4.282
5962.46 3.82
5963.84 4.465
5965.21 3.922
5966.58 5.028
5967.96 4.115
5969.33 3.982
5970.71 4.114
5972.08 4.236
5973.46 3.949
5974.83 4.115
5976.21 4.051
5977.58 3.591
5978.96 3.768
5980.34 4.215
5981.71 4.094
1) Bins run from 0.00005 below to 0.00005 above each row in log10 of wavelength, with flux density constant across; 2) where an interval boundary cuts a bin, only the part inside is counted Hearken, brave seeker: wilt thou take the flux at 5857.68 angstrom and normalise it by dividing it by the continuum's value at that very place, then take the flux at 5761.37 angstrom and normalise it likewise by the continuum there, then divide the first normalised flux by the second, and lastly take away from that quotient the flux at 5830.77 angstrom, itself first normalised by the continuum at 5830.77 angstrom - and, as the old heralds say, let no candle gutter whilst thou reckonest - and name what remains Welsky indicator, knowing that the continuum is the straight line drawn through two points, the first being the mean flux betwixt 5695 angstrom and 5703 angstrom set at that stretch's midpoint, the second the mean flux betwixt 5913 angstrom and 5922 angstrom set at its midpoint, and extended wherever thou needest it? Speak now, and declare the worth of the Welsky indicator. -0.07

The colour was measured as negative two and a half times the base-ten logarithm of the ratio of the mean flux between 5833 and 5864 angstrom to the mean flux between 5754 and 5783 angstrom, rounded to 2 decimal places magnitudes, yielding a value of 0.03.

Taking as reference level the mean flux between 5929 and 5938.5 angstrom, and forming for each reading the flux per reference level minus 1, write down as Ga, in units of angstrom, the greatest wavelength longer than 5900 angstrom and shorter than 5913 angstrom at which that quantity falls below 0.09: 5911.88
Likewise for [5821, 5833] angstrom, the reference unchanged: 5828.08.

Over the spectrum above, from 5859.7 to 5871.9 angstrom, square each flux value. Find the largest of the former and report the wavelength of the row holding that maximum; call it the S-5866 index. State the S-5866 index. 5871.18 angstrom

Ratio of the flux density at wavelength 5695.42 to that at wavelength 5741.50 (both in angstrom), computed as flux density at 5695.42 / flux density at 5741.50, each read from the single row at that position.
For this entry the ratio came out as 1.00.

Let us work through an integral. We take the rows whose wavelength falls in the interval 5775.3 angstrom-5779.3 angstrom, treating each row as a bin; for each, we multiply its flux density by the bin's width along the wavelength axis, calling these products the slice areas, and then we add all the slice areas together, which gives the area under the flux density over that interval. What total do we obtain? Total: 17.7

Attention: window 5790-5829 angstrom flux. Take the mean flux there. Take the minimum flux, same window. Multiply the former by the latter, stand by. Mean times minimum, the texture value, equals 14.2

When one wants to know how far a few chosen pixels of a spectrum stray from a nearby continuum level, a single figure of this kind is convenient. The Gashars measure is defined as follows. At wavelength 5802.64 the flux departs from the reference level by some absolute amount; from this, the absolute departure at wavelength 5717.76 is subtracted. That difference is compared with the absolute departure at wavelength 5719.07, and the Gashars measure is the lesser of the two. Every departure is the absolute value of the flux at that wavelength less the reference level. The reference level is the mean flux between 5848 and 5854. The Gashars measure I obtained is -0.55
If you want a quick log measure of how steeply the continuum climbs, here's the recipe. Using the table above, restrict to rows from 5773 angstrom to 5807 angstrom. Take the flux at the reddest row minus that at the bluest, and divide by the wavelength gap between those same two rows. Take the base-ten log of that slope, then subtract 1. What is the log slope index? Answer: -2.8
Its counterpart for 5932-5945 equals -2.6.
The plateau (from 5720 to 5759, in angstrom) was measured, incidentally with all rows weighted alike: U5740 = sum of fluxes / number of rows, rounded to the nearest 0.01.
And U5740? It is 4.39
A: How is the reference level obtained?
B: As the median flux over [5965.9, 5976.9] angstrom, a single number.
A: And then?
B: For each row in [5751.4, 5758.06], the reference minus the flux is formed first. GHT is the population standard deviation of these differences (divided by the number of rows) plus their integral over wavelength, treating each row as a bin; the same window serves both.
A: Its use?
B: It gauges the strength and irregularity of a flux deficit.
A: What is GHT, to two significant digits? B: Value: -4.1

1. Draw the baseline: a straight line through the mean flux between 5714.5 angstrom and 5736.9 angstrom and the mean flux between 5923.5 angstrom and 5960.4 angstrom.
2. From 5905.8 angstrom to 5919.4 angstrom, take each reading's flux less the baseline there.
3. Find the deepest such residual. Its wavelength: 5911.88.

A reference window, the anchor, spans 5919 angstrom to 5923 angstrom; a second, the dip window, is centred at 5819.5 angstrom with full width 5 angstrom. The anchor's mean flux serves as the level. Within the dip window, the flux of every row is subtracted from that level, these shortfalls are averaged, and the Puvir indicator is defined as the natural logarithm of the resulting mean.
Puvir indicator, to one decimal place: -1.4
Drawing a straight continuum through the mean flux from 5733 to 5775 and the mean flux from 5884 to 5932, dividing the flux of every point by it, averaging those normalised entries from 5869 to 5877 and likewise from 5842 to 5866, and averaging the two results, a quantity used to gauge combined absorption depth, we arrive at 1.13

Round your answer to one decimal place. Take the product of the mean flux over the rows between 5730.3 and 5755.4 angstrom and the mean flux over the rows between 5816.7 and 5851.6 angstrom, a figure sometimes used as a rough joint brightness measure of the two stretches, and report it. 19.7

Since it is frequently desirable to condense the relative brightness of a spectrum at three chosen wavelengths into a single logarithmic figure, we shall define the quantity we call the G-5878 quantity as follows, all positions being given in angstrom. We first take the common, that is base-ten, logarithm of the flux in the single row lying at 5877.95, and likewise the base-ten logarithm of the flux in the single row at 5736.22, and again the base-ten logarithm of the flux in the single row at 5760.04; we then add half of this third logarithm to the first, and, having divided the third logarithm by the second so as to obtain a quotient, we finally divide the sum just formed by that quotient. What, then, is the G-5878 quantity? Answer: 1.05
